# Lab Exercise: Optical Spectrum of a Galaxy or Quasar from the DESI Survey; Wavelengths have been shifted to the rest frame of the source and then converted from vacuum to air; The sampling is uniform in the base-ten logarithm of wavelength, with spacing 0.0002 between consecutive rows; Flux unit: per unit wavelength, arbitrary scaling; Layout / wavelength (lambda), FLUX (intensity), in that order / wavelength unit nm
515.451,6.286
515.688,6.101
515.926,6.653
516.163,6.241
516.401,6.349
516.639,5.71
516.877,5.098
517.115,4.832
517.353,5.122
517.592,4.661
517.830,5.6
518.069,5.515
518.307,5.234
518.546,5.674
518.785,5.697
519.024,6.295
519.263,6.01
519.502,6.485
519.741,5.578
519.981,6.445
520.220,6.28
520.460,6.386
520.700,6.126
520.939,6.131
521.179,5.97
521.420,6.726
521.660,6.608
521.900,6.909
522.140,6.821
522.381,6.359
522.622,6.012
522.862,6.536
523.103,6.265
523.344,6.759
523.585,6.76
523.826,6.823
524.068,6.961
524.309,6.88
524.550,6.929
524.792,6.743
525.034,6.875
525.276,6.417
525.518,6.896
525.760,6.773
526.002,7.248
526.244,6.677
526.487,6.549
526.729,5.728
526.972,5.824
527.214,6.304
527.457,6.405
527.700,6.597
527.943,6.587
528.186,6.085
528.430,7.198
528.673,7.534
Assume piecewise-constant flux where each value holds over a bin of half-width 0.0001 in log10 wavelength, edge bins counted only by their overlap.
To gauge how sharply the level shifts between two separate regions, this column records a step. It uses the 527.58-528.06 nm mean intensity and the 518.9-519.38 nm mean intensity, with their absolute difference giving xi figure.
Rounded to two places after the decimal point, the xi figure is 0.44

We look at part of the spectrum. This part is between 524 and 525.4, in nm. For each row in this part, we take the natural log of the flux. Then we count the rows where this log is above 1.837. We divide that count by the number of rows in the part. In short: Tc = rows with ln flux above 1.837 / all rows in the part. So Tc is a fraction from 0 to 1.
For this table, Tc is 1.0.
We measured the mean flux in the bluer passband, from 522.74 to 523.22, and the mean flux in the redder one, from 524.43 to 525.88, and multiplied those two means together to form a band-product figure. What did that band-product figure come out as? 43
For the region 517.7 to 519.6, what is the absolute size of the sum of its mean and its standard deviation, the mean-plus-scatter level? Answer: 6.2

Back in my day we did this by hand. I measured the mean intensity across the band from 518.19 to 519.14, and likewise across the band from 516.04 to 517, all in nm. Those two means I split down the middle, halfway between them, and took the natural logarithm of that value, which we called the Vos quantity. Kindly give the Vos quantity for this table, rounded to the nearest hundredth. 1.76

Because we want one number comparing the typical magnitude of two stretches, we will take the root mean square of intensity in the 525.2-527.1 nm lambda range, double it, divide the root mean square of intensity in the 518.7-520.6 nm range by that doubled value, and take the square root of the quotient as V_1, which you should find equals 0.686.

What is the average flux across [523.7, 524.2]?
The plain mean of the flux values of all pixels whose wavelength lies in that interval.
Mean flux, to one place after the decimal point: 6.9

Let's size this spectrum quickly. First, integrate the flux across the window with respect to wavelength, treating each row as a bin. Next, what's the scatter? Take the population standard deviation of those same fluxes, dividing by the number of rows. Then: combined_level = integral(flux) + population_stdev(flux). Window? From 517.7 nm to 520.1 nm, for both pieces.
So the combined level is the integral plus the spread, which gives 14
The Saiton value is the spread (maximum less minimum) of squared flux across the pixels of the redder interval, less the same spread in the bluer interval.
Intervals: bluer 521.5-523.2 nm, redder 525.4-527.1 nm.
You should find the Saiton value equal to 8.1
